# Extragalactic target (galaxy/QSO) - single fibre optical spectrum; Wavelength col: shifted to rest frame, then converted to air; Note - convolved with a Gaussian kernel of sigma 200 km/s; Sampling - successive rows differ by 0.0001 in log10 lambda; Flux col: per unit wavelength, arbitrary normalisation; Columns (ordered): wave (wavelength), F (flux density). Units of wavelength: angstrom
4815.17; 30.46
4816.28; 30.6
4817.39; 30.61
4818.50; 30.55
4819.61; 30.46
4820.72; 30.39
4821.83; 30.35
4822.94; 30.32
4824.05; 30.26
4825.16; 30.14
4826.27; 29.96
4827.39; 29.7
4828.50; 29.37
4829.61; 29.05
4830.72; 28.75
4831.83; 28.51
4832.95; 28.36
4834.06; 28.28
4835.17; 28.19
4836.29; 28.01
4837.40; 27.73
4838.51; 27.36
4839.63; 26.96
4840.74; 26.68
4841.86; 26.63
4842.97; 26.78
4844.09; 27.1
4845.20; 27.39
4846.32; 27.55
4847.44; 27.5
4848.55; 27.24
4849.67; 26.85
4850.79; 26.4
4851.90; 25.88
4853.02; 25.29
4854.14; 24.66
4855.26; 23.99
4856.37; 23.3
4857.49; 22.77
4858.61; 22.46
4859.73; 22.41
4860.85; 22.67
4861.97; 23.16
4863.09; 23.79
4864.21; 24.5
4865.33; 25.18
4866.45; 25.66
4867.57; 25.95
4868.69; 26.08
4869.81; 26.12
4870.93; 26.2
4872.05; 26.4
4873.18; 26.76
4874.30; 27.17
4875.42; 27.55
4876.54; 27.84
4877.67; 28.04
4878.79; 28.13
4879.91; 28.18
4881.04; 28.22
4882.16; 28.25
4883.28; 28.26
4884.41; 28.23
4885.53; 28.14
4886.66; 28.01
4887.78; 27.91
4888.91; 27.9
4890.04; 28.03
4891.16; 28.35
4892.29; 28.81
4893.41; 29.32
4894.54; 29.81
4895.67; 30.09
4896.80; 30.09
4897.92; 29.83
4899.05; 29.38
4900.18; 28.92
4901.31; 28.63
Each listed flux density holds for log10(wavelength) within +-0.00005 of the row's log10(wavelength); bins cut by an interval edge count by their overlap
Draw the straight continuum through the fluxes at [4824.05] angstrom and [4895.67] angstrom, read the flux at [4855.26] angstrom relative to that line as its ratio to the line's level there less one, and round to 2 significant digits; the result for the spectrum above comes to -0.21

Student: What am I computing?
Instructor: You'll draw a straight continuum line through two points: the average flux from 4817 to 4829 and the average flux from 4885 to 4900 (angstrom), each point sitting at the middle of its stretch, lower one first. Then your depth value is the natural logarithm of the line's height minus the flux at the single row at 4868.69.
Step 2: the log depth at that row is 1.2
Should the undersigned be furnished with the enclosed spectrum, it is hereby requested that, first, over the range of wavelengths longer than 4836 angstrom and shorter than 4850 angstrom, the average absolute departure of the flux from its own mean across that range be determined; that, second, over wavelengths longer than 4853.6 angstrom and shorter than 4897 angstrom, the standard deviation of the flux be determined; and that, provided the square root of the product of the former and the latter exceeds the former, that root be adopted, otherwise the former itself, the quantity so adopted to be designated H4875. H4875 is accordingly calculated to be 0.9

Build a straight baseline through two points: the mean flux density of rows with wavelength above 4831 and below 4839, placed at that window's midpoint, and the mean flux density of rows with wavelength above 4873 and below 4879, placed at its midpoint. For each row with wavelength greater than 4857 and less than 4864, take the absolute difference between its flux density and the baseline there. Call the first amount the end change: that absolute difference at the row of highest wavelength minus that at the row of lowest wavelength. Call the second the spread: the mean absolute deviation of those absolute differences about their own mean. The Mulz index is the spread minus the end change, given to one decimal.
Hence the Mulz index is 1.5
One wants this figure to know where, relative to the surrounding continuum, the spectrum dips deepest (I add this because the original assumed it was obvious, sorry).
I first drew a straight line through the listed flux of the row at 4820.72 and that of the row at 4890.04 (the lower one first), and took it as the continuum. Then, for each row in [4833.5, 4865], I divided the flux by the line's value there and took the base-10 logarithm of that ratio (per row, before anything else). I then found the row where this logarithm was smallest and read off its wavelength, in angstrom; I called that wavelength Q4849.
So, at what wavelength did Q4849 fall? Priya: 4859.73 angstrom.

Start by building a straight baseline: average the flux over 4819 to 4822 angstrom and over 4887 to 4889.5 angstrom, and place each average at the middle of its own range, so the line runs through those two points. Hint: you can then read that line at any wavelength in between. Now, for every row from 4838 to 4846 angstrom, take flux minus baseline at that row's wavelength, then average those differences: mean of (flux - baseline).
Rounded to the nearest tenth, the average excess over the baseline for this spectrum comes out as -2.6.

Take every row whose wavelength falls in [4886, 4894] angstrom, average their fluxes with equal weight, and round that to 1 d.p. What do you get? 28.3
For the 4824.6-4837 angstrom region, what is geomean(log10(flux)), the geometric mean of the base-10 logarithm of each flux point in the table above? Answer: 1.46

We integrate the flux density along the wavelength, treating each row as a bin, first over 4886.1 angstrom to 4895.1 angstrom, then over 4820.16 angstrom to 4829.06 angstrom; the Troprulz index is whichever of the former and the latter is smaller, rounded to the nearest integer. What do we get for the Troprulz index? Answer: 257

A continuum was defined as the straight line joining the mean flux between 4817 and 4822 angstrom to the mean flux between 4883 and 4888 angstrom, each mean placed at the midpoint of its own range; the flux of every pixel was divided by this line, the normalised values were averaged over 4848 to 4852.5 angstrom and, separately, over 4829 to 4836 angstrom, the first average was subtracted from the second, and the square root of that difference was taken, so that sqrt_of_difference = 0.21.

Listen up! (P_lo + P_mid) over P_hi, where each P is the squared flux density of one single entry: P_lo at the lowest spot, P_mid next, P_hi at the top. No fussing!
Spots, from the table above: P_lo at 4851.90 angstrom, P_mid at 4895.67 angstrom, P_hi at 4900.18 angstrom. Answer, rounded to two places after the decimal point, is 1.88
